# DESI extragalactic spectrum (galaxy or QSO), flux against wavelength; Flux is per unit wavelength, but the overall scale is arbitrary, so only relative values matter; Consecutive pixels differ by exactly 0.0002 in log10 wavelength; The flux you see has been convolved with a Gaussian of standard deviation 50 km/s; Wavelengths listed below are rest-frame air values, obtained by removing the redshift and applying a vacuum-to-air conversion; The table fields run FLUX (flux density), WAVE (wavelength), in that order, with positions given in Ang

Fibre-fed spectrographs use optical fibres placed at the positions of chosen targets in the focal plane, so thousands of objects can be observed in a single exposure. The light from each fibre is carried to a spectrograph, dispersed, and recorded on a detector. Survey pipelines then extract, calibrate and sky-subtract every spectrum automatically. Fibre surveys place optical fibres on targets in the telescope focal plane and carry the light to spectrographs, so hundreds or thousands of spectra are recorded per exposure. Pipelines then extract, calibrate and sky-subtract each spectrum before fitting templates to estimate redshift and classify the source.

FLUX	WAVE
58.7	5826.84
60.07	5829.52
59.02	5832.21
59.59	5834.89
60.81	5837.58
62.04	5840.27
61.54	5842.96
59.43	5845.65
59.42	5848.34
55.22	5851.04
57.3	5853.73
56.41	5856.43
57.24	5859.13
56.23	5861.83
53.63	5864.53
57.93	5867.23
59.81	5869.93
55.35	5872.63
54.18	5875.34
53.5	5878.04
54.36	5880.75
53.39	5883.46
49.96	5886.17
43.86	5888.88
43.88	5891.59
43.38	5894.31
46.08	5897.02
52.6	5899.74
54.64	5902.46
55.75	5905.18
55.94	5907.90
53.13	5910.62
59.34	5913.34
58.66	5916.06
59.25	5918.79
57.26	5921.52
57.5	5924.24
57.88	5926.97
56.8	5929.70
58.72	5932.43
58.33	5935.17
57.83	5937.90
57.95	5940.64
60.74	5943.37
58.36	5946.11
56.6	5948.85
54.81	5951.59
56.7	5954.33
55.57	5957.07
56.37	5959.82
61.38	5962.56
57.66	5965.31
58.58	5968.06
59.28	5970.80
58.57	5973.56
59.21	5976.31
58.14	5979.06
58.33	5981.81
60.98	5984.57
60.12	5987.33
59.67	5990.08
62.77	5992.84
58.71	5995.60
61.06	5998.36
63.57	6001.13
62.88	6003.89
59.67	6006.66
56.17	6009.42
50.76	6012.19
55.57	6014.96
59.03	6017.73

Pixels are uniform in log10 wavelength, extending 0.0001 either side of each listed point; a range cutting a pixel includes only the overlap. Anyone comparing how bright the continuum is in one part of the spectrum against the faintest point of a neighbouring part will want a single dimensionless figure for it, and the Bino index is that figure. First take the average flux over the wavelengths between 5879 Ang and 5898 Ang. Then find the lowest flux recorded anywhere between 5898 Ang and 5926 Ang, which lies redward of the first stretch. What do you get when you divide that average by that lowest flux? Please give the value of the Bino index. 0.91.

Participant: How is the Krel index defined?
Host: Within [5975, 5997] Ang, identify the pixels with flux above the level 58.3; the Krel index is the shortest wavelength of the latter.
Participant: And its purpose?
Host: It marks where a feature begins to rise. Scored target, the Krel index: 5976.31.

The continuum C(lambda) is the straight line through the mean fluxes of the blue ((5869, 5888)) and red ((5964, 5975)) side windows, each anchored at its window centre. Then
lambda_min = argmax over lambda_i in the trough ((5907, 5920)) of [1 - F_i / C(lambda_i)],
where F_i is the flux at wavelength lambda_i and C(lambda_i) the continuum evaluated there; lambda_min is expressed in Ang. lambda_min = 5910.62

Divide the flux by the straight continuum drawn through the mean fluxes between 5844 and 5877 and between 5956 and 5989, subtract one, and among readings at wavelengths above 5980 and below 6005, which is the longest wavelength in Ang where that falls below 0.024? 5995.60 Ang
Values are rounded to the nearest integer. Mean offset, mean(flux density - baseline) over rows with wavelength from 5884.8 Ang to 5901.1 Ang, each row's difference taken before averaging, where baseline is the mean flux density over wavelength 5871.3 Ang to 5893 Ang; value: -4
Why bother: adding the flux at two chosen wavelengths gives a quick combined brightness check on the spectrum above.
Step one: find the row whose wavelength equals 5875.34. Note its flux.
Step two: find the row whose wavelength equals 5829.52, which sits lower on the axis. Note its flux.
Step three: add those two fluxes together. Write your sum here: 114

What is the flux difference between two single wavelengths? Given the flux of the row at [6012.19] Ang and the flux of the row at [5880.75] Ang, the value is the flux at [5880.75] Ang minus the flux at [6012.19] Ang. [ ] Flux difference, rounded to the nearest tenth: 3.6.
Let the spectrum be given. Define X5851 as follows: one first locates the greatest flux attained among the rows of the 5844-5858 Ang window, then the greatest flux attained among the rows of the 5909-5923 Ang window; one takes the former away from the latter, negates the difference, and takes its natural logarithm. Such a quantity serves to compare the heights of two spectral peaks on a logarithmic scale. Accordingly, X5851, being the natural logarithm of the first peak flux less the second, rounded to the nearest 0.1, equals -2.4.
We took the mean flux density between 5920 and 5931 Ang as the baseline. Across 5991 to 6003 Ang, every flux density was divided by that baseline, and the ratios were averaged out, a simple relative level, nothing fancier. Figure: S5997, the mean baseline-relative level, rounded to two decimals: 1.07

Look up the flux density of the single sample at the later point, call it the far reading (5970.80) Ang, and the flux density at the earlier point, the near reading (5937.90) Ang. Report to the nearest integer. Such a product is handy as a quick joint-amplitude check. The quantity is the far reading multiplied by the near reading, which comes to 3428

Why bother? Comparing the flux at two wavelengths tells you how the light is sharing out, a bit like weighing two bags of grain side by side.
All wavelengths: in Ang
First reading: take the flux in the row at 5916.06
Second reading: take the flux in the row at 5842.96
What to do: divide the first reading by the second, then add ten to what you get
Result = 11.0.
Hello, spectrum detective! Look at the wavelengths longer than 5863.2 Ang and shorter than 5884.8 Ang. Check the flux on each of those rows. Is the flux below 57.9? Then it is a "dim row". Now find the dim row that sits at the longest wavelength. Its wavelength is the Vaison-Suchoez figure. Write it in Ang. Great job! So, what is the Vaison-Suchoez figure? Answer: 5883.46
